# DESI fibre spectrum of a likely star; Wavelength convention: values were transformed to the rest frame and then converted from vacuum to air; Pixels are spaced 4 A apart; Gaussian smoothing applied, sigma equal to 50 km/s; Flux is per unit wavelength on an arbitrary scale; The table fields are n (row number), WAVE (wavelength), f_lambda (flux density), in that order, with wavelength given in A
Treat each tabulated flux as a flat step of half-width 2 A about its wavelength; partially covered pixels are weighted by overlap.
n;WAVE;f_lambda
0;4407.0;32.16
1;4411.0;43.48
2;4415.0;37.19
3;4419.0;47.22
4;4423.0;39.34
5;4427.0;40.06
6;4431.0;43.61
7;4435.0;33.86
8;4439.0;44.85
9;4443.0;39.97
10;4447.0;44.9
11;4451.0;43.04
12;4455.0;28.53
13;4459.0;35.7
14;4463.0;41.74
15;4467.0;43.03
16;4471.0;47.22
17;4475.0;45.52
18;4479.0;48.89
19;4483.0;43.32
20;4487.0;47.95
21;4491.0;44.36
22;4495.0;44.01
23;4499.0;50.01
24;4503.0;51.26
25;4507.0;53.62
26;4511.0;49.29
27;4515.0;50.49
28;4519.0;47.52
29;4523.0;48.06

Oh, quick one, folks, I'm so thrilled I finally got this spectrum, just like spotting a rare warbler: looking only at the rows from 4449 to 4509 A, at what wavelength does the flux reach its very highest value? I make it 4507.0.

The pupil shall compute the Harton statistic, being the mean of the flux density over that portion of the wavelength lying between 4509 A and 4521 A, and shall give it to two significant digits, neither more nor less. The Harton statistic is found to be 49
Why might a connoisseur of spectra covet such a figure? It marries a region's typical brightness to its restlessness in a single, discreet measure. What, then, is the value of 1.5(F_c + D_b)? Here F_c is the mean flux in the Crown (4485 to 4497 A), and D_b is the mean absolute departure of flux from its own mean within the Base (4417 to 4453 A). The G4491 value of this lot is 72.9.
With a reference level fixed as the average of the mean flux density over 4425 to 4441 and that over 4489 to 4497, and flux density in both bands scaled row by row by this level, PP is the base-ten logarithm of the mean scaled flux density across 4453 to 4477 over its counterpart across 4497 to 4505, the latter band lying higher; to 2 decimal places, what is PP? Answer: -0.10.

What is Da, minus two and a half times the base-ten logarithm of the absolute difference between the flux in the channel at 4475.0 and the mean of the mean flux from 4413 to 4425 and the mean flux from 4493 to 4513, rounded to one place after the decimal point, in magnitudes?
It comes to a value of 2.8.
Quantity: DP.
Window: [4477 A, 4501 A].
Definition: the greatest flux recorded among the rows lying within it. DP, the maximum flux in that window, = 50.01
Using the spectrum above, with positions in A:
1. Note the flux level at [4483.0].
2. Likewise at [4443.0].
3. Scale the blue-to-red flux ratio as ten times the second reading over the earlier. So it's 9.2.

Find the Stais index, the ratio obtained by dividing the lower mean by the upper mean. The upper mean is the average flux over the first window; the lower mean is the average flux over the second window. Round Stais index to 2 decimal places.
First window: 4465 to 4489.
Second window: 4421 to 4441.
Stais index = 0.88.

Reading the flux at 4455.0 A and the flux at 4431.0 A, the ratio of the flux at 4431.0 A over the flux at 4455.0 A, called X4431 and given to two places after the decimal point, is 1.53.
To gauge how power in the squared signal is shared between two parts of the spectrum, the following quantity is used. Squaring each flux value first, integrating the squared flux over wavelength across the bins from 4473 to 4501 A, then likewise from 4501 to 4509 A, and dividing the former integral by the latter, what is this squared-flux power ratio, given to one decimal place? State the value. 2.7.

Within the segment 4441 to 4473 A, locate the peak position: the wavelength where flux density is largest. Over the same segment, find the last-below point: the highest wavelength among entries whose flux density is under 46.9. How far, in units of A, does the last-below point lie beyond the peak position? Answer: -4 A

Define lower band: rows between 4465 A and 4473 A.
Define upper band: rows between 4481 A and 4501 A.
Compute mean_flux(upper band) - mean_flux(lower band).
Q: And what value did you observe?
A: 1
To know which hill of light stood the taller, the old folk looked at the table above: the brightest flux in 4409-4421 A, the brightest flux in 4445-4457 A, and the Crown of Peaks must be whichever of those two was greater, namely 47.2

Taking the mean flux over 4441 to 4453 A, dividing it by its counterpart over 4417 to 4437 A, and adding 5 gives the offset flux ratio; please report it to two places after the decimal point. 6.04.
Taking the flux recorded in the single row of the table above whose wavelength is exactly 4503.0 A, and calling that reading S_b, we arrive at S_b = 51.26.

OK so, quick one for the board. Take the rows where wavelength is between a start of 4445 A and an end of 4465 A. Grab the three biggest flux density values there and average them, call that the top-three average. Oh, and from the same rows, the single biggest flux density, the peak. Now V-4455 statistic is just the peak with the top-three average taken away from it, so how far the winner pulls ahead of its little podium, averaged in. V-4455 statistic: 1.7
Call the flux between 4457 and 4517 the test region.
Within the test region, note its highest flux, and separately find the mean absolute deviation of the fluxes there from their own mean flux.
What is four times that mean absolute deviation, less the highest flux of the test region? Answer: -39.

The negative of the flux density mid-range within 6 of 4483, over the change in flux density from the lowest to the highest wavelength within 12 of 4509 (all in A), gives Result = 19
